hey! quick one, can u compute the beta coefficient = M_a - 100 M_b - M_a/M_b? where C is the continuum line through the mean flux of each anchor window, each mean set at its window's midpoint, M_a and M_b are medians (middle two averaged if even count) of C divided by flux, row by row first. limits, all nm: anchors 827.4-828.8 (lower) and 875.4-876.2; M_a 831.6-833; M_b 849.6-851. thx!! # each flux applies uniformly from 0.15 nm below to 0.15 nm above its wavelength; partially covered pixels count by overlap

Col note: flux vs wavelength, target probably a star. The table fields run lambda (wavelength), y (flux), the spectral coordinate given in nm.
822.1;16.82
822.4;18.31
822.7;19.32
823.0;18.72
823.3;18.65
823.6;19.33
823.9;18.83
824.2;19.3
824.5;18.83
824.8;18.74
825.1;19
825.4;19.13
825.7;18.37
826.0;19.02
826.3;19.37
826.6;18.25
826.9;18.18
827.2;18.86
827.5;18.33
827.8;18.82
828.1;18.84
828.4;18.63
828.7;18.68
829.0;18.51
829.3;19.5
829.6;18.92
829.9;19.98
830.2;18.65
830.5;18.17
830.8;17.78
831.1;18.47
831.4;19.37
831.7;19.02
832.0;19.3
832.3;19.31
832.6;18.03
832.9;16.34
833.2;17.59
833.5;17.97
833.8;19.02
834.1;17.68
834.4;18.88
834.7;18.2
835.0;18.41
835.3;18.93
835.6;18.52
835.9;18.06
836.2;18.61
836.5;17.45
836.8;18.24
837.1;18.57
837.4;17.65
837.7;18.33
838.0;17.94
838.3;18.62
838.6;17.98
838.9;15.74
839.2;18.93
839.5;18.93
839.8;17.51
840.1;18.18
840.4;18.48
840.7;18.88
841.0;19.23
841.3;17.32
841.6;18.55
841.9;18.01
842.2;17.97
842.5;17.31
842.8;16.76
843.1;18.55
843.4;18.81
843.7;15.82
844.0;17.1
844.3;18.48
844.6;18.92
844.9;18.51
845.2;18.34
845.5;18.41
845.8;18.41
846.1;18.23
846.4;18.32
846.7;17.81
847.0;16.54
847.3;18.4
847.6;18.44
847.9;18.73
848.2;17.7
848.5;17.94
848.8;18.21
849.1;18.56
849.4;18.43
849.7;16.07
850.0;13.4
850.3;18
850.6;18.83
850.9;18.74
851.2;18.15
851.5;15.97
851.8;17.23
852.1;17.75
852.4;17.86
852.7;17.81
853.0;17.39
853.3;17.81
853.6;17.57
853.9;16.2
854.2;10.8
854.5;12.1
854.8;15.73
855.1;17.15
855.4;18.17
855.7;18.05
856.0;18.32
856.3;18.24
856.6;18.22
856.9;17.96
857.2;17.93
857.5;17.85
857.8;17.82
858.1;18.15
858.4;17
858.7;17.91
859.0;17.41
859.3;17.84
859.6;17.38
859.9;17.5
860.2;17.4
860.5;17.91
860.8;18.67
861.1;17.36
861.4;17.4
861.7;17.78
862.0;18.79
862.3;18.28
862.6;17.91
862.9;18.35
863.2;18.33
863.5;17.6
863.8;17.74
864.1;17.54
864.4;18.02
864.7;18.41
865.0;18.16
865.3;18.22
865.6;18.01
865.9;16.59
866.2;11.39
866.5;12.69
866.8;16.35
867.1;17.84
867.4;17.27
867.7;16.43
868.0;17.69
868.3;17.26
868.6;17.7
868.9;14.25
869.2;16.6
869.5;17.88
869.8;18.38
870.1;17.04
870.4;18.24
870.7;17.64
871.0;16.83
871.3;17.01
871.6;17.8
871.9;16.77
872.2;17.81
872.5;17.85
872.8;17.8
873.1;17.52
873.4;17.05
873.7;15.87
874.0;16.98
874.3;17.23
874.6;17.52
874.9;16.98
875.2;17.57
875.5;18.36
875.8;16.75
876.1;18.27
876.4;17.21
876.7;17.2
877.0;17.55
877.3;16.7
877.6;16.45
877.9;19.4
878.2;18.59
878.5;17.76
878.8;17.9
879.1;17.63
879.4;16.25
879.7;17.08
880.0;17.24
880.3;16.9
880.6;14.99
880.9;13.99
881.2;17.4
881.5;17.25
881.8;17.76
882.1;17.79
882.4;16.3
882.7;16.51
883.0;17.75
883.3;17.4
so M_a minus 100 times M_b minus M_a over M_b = -101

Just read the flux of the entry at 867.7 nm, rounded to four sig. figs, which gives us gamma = 16.43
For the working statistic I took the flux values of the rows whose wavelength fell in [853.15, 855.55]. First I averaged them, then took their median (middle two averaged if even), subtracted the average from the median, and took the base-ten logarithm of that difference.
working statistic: 0.0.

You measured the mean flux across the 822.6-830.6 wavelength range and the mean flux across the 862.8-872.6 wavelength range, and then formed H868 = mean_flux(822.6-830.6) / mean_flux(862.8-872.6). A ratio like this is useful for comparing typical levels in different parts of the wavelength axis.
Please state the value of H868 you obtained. 1.10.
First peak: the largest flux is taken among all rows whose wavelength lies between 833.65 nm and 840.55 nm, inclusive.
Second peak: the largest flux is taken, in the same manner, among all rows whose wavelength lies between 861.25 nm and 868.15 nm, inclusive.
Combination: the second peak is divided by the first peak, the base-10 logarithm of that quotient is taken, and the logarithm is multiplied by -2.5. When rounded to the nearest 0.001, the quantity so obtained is 0.013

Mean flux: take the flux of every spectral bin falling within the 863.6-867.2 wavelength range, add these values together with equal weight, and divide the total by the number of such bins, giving 16.7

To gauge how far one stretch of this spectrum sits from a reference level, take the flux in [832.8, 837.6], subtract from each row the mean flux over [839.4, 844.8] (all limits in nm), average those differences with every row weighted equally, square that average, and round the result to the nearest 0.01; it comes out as 0.01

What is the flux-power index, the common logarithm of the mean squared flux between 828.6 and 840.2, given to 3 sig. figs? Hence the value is 2.53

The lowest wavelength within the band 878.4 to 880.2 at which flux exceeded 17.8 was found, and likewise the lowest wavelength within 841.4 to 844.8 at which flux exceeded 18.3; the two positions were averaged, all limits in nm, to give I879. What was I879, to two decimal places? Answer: 860.20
